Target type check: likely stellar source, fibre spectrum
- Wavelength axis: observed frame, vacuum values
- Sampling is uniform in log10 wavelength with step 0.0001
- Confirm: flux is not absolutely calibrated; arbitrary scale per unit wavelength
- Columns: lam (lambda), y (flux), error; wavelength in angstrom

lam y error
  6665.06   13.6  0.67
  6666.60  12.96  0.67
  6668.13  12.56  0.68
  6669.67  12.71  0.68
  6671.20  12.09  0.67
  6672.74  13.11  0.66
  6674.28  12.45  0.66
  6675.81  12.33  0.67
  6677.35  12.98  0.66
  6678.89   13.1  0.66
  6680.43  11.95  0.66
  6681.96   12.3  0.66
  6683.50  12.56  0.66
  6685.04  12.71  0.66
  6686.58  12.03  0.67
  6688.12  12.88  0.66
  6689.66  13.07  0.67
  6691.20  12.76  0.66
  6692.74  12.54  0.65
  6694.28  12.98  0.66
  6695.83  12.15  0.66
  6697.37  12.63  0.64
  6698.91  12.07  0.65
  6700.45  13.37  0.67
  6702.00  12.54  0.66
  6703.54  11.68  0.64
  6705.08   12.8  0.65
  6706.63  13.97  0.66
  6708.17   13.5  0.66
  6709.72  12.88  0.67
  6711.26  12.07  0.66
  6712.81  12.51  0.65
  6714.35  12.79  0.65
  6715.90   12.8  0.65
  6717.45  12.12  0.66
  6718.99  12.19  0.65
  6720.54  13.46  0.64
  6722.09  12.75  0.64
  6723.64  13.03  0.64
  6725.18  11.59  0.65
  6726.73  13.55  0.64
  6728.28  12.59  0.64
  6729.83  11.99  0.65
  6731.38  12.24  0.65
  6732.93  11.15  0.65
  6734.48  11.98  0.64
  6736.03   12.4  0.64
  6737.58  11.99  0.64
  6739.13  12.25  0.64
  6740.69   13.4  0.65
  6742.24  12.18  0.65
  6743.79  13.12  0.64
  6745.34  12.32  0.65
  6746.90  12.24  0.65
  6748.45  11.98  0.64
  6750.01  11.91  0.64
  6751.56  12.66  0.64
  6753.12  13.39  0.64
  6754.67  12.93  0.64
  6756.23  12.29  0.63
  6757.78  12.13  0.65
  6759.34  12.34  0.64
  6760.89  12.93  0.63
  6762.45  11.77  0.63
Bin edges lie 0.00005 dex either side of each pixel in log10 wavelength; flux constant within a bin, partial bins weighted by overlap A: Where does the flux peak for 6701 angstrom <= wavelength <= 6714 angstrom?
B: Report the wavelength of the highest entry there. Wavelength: 6706.63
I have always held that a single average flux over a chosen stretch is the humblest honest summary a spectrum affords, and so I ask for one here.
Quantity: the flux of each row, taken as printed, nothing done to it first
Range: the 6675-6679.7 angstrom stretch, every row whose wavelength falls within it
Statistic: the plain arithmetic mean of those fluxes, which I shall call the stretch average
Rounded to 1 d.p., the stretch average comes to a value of 12.8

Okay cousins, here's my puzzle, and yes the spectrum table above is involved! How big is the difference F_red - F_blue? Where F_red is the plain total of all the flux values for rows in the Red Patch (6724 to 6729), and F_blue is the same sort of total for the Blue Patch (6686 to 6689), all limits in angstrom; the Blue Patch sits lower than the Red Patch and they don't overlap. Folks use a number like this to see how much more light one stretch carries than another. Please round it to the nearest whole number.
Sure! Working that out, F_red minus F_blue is 13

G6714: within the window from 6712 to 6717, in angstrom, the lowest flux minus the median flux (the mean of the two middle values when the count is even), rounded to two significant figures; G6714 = -0.28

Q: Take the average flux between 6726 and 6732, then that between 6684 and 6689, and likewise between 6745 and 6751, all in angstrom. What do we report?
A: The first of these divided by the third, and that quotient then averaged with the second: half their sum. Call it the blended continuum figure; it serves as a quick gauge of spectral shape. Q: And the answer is 6.79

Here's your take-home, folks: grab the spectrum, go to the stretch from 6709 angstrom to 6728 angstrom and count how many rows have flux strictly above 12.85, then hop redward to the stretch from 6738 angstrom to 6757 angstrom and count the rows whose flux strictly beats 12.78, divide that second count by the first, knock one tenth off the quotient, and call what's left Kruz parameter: 0.90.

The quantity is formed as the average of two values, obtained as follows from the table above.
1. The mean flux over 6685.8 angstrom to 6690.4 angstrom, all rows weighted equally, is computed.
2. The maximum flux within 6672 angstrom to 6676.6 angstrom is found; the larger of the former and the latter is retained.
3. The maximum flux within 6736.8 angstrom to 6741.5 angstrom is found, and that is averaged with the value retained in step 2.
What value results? 13.3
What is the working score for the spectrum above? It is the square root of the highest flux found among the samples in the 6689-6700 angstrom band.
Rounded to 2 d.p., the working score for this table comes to 3.62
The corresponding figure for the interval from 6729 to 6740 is 3.52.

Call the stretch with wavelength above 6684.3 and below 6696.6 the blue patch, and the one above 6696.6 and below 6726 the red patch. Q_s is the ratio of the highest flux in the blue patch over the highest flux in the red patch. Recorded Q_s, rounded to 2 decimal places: 0.94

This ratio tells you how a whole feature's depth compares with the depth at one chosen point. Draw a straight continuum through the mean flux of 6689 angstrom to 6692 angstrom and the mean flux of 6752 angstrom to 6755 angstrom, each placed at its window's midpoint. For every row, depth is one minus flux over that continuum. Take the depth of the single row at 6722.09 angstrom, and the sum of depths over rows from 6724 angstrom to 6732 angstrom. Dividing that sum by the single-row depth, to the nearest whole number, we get 12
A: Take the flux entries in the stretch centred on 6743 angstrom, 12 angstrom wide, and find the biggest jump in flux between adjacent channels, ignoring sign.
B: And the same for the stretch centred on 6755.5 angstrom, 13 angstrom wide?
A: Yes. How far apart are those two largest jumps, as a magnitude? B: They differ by 0.5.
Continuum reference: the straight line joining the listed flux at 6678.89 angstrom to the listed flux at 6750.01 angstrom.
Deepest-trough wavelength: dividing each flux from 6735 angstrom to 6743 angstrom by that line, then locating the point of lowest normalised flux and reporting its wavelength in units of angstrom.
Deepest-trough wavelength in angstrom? 6737.58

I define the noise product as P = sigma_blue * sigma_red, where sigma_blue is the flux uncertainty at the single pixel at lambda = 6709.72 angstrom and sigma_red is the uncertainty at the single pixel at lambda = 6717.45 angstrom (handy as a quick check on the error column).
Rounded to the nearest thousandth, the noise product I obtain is 0.442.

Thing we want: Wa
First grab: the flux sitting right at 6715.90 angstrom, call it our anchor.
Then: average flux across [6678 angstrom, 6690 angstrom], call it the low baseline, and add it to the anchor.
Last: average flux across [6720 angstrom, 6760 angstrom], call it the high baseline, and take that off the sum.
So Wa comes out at 12.9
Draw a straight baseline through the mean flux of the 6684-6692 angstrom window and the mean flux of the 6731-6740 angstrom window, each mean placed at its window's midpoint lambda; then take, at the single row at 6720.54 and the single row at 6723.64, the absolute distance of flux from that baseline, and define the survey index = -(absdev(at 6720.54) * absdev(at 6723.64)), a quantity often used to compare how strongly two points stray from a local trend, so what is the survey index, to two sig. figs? -1.1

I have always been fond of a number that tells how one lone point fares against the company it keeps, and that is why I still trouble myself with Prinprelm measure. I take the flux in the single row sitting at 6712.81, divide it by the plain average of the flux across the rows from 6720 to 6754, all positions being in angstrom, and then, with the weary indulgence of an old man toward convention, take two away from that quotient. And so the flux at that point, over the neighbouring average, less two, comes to -1.00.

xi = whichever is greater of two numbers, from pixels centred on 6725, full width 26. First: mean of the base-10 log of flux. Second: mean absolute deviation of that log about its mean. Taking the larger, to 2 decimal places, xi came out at 1.09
